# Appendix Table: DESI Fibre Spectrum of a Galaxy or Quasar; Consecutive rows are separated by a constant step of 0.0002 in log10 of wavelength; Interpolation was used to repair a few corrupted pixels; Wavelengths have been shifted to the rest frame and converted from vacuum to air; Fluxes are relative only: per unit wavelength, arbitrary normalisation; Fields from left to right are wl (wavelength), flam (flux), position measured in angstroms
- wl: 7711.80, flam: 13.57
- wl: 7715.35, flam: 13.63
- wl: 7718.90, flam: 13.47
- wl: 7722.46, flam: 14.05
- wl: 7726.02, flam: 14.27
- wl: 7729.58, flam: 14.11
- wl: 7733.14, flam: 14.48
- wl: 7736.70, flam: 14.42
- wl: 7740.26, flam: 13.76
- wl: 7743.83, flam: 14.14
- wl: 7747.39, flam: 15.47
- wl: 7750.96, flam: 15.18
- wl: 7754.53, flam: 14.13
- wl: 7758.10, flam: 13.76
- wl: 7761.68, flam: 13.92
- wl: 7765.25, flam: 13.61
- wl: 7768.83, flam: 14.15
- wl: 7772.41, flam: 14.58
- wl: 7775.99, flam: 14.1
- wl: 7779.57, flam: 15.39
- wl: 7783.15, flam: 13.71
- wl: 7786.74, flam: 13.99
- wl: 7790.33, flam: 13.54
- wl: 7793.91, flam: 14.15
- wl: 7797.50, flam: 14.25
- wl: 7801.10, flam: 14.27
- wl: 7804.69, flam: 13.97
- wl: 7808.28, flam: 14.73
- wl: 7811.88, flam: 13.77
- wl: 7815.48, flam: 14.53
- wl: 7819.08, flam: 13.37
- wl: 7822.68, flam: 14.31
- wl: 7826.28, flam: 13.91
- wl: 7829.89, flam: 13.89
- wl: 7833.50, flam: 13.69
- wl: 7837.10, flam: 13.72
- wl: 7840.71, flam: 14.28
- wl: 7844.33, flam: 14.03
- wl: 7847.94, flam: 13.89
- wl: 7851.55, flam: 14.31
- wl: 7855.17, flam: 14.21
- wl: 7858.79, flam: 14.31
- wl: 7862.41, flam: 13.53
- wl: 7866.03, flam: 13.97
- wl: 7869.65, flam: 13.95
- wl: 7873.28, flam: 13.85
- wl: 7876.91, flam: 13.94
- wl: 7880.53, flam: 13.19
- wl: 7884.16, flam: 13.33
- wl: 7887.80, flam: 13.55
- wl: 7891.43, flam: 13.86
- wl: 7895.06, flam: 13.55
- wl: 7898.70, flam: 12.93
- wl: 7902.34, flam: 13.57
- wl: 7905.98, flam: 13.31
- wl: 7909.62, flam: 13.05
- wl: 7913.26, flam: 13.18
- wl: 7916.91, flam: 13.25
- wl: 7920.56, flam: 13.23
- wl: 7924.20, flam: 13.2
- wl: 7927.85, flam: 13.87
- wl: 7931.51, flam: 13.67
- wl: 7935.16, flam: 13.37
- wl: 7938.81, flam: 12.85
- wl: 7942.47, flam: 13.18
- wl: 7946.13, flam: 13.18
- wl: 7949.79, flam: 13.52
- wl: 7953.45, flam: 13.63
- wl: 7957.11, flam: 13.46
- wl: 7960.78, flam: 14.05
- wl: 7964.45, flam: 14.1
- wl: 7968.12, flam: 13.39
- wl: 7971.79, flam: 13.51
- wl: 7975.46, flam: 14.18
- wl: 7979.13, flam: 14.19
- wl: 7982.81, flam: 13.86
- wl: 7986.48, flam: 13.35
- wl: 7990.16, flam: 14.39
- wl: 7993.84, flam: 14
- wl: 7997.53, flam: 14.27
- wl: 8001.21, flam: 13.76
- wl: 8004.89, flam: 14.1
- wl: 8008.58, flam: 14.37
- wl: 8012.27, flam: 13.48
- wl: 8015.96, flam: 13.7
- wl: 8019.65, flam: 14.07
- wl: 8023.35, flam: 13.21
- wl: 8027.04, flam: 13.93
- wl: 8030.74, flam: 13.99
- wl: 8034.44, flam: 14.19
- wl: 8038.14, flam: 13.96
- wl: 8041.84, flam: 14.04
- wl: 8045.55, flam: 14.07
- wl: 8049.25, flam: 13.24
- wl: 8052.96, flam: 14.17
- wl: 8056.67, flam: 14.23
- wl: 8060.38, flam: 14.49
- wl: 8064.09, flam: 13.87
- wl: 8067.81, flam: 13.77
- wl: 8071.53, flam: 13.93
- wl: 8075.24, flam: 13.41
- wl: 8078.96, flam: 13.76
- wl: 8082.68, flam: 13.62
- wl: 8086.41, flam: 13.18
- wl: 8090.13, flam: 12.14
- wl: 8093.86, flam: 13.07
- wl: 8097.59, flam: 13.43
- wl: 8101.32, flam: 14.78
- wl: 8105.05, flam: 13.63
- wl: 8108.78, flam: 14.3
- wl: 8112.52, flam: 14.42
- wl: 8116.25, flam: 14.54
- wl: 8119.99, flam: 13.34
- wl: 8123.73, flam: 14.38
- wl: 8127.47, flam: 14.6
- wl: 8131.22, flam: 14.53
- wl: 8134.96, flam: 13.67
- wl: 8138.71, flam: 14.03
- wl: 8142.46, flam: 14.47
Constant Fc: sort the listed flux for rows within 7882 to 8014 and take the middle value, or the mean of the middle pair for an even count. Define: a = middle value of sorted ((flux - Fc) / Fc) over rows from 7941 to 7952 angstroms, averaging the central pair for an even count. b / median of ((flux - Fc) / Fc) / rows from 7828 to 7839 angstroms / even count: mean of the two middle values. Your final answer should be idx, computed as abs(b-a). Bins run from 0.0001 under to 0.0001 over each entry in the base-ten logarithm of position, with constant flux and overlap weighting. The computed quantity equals 0.040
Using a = -0.03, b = 0.014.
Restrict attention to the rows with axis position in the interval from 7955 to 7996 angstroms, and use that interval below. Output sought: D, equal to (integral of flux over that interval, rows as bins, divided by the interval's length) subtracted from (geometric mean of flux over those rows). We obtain -0.004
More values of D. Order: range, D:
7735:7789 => -0.005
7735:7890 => -0.006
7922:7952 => -0.008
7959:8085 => -0.001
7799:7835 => -0.007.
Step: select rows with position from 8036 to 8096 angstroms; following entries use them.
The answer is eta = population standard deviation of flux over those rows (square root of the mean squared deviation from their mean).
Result 0.56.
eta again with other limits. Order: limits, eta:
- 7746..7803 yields 0.58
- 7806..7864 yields 0.36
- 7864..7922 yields 0.34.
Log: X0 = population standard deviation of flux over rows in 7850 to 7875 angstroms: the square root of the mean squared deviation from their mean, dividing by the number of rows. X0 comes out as 0.26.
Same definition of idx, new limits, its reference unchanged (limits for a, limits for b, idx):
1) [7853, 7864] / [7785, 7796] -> 0.016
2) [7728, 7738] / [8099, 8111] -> 0.009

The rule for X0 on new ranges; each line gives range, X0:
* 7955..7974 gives 0.31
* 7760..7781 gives 0.57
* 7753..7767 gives 0.19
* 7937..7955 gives 0.28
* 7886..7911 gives 0.30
